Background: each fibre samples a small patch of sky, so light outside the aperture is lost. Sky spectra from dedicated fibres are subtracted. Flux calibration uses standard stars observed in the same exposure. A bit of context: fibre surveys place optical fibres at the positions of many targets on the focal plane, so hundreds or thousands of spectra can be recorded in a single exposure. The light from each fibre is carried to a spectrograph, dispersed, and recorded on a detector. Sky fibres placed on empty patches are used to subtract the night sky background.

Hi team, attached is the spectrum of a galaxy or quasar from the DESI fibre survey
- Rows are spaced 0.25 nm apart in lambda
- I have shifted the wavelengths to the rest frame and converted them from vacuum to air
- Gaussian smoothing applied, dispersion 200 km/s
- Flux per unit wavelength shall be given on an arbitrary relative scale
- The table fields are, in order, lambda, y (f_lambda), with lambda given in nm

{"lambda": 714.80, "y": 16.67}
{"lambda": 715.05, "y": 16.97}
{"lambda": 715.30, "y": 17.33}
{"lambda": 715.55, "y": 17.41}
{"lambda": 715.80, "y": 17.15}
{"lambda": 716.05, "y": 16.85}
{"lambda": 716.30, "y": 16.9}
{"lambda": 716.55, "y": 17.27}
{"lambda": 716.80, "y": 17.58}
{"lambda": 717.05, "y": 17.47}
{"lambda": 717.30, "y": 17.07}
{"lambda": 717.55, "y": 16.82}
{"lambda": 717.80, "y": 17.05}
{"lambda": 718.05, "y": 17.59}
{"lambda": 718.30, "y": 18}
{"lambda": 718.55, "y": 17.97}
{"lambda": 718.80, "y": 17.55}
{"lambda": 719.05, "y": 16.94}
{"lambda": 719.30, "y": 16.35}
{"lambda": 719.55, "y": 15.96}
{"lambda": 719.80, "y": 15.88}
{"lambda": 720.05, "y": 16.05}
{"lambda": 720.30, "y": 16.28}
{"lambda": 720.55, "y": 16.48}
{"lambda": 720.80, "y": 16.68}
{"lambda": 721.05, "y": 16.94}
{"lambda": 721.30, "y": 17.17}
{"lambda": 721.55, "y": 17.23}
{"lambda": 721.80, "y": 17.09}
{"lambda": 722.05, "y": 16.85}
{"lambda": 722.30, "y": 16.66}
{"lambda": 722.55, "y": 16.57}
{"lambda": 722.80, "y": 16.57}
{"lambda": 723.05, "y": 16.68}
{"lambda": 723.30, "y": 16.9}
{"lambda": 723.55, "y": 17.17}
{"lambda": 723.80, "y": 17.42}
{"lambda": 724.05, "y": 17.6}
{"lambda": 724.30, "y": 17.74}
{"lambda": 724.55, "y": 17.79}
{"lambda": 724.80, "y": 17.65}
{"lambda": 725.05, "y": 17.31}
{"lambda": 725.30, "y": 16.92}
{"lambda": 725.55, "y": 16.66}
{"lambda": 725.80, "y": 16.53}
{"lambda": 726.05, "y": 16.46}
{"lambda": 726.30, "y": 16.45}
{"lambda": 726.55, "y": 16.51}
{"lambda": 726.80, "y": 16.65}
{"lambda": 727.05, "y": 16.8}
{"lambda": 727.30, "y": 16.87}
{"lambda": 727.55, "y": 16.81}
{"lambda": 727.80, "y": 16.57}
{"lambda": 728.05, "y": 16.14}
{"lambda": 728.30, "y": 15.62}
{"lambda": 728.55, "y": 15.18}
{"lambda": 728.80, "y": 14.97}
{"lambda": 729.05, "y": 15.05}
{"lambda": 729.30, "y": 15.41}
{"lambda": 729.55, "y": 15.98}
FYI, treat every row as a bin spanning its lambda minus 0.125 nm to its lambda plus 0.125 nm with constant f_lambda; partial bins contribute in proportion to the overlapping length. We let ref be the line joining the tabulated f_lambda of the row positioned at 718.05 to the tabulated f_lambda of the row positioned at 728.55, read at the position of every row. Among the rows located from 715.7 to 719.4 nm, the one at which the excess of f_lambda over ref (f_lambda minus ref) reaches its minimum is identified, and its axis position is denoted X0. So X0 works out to 716.05 nm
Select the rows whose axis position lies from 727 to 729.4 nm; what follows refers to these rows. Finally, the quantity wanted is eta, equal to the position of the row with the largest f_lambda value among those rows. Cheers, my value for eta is 727.30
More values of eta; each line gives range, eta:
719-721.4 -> 721.30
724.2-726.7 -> 724.55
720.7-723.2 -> 721.55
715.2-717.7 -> 716.80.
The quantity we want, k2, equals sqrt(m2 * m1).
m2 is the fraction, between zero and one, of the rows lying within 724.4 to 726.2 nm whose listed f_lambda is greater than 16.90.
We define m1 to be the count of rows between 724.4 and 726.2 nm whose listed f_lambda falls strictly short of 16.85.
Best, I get 1.3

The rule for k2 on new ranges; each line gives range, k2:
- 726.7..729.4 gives 0.0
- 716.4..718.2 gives 0.9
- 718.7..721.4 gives 1.6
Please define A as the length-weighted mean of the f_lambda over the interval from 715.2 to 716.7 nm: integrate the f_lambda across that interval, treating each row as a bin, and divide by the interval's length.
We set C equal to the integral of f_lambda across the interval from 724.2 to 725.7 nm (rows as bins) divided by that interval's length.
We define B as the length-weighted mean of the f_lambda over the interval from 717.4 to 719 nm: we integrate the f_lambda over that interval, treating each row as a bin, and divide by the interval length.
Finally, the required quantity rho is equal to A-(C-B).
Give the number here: 17.3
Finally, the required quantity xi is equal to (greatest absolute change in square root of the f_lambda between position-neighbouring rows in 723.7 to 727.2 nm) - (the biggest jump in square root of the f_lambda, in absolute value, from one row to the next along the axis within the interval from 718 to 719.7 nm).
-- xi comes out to -0.03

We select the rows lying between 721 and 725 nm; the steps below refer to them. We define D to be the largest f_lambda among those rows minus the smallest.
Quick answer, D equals 1.2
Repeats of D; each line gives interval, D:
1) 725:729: 2.3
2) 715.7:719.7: 2.0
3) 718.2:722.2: 2.1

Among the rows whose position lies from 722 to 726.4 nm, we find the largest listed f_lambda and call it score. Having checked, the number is 17.79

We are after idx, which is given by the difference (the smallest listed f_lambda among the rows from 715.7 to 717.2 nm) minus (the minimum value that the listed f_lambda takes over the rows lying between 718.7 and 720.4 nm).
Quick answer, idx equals 1.0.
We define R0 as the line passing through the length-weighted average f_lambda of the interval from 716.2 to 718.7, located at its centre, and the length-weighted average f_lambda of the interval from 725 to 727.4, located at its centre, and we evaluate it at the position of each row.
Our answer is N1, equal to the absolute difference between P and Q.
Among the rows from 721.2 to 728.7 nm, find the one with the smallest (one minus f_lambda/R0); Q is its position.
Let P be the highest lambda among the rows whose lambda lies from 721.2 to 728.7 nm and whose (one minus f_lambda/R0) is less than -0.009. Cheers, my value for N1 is 3.00 nm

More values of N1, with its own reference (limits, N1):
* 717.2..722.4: 3.25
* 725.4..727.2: 0.00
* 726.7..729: 0.25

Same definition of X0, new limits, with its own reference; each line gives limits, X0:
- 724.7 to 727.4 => 726.05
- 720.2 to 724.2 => 720.30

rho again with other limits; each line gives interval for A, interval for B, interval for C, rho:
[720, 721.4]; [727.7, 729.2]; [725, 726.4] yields 15.5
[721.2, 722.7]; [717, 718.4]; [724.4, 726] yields 17.1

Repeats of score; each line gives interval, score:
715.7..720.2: 18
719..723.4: 17.23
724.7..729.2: 17.65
